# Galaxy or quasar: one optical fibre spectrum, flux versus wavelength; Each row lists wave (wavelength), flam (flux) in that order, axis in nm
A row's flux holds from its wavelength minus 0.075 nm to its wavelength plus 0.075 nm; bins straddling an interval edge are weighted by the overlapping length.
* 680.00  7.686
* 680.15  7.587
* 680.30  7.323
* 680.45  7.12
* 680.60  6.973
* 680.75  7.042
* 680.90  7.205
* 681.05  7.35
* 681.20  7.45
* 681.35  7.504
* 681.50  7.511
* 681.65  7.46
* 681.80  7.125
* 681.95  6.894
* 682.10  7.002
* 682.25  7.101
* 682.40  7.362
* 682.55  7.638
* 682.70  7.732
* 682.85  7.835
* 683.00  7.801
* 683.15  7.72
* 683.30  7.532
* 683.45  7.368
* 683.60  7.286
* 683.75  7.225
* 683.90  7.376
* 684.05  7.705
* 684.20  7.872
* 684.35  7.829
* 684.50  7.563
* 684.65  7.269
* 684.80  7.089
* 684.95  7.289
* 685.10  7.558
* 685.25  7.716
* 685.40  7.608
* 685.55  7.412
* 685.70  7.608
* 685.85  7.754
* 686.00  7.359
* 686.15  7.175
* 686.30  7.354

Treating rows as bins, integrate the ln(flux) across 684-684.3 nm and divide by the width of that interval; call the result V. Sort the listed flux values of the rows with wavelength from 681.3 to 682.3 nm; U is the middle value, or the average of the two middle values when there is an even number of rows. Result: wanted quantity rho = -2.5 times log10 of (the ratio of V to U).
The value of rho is 1.35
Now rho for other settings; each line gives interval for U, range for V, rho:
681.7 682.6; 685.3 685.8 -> 1.37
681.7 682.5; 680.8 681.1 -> 1.39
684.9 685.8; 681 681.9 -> 1.45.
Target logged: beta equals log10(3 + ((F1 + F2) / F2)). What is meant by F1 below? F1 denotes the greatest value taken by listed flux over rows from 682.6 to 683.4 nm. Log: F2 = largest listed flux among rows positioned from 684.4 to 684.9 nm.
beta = 0.702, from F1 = 7.835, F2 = 7.563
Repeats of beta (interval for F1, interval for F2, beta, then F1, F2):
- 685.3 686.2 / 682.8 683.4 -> 0.698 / 7.754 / 7.835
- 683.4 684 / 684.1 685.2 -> 0.693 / 7.376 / 7.872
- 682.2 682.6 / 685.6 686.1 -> 0.698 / 7.638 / 7.754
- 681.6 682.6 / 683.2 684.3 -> 0.696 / 7.638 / 7.872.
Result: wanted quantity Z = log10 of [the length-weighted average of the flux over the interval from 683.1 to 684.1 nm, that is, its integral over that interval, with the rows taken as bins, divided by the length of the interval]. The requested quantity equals 0.872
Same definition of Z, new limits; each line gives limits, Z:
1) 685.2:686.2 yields 0.876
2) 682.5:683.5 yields 0.885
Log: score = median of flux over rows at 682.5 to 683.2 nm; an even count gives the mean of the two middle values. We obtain 7.73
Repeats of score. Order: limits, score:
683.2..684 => 7.37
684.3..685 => 7.29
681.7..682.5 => 7.10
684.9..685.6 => 7.56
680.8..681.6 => 7.45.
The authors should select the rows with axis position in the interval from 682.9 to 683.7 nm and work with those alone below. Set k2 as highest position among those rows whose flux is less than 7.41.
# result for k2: 683.60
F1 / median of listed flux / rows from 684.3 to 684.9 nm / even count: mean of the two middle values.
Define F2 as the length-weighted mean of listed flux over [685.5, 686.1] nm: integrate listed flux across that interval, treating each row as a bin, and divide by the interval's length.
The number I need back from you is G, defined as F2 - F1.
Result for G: 0.1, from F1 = 7.42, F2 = 7.52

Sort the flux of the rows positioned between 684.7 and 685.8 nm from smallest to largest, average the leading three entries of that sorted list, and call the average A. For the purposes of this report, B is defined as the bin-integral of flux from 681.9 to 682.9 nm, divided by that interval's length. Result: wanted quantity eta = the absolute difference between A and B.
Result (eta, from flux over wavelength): 0.10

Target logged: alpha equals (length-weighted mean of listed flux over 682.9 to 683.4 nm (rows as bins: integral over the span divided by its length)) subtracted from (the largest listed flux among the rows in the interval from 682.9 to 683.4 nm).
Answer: 0.12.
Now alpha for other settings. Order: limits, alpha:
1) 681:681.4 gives 0.07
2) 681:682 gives 0.17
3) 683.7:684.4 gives 0.27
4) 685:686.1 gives 0.20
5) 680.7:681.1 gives 0.15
